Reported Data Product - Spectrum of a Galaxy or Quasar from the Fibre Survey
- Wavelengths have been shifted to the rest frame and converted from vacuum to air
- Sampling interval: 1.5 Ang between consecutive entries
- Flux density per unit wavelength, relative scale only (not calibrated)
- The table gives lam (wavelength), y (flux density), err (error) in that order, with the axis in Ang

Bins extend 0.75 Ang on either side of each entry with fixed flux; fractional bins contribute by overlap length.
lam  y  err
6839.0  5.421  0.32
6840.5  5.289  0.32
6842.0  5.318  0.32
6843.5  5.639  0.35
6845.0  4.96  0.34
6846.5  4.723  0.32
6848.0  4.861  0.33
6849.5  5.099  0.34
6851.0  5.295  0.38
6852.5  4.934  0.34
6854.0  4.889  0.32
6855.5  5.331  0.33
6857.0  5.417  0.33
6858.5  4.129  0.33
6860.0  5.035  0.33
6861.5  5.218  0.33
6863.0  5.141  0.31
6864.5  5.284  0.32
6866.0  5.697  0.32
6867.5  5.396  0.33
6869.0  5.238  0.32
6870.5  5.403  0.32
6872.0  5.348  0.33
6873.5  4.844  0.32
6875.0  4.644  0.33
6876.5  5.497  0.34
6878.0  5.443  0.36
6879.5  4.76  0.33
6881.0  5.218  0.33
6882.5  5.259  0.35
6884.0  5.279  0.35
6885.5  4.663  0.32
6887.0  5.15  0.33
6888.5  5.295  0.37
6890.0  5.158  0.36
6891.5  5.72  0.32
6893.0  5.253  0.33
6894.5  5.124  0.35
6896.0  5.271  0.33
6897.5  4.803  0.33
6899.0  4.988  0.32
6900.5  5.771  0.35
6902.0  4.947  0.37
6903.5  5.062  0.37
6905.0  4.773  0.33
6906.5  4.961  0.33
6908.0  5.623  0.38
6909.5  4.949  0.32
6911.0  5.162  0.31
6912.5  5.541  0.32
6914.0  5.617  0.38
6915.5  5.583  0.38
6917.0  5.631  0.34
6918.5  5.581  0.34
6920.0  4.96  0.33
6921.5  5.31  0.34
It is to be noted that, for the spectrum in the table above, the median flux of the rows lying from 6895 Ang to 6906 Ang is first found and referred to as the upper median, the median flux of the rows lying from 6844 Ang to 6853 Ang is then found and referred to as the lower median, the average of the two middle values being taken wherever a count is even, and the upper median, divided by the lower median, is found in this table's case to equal 1.01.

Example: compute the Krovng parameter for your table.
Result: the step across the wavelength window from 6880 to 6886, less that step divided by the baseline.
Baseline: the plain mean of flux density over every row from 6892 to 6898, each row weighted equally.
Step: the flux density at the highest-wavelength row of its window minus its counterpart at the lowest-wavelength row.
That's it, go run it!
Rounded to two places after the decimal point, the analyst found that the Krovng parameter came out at -0.45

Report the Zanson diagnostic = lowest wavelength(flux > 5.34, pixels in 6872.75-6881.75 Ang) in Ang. 6876.5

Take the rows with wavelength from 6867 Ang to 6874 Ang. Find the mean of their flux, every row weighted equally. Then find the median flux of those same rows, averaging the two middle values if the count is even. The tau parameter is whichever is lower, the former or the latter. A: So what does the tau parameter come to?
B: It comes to 5.25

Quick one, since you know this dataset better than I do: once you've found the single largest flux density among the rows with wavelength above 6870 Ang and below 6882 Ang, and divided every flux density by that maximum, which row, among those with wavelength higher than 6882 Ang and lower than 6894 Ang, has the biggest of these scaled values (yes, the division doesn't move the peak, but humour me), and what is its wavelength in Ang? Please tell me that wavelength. 6891.5 Ang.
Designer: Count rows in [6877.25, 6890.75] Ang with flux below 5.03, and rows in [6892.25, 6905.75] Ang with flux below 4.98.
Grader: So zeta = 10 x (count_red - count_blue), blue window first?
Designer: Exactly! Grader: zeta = 10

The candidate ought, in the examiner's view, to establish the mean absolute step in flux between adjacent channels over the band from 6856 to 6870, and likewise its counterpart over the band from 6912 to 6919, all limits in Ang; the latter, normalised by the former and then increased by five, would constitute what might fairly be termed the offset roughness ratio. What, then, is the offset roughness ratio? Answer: 5.12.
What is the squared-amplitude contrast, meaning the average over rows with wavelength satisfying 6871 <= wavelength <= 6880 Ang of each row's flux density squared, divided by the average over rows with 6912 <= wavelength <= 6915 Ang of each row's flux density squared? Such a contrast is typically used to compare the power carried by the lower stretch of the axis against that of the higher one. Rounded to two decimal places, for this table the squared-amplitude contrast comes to 0.84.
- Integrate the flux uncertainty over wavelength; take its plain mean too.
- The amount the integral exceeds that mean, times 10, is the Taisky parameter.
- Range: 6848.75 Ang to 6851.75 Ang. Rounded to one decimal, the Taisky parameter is 7.2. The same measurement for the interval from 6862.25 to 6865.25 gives 6.3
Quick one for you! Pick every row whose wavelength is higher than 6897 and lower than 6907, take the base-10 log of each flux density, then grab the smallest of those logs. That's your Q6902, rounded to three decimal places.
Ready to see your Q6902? 0.679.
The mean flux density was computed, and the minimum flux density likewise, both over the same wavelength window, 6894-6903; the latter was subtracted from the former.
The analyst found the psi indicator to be 0.35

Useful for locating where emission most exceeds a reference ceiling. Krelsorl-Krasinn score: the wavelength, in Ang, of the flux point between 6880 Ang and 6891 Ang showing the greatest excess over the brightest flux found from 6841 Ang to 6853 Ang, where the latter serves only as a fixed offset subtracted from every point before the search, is 6888.5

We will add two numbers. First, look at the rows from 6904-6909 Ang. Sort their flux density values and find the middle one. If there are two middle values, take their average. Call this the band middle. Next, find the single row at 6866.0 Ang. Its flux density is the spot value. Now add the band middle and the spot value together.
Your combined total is 10.7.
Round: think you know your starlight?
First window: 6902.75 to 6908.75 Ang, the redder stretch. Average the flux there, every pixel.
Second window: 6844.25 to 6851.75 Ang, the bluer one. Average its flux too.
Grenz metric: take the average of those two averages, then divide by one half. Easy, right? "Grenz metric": 10.1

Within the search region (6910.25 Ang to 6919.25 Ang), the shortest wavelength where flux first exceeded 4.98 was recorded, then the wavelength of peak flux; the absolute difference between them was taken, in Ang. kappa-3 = 6.0 Ang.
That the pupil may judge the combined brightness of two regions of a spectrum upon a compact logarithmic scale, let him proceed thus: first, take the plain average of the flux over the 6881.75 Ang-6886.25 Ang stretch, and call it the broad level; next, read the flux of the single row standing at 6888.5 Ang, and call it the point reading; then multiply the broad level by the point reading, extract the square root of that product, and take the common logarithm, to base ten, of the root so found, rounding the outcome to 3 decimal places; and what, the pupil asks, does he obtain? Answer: 0.714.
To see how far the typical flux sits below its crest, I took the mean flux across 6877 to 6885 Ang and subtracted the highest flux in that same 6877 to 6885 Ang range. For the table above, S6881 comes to -0.3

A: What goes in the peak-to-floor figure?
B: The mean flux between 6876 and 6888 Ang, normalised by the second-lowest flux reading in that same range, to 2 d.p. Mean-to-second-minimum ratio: 1.08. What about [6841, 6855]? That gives 1.05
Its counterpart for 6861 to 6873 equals 1.02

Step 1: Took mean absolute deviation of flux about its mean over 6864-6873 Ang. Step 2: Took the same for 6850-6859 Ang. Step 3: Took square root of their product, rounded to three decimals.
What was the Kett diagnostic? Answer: 0.191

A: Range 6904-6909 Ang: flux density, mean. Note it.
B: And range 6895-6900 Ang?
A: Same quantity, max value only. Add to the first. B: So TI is 10.4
